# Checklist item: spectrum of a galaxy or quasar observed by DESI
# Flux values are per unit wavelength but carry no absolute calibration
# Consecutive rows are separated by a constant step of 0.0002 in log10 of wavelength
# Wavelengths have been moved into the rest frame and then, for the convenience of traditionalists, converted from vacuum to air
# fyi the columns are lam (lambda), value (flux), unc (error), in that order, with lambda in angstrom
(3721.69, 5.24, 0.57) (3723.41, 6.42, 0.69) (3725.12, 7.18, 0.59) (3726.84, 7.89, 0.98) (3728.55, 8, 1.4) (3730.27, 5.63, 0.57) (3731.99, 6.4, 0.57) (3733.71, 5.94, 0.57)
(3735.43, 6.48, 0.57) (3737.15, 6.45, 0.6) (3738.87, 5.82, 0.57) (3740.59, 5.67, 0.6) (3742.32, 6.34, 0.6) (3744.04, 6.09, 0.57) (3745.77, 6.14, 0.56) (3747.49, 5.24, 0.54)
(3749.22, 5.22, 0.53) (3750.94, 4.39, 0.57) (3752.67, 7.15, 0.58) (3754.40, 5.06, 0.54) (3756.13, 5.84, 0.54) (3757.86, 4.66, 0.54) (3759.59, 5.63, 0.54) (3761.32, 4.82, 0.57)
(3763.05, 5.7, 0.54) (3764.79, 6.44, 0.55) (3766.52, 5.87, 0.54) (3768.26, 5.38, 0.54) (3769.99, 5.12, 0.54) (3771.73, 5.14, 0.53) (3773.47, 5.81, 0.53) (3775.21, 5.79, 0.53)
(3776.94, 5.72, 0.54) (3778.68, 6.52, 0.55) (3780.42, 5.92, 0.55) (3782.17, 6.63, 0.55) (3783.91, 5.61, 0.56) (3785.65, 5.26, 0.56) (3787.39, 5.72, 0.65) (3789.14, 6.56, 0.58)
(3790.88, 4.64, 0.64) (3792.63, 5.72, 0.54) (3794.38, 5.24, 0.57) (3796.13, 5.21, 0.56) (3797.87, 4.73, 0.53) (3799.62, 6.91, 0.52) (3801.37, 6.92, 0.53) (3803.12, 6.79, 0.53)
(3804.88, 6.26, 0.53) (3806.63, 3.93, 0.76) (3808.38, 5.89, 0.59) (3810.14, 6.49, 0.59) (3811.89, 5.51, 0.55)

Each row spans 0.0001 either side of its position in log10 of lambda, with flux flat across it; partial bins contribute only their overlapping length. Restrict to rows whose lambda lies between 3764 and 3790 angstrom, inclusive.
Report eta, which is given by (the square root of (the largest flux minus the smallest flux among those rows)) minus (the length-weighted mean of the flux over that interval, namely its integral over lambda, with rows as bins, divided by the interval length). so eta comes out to -4.60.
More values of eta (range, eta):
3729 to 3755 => -4.25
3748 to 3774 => -3.81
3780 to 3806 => -4.34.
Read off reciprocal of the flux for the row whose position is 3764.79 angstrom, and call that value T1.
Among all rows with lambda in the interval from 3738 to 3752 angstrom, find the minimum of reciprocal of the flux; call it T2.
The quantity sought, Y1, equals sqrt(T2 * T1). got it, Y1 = 0.156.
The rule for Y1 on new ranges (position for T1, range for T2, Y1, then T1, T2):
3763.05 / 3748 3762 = 0.157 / 0.175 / 0.140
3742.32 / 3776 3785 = 0.154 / 0.158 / 0.151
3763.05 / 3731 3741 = 0.165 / 0.175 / 0.154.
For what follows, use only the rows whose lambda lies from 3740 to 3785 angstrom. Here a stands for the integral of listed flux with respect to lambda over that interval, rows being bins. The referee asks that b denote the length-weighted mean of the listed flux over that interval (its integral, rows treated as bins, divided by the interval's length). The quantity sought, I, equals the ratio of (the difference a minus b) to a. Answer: 0.978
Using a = 256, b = 5.69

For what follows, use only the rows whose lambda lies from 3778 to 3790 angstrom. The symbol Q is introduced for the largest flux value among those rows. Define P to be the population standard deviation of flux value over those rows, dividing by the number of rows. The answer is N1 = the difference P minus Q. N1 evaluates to -6.13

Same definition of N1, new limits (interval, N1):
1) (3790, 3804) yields -6.01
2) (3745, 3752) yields -5.52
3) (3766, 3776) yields -5.55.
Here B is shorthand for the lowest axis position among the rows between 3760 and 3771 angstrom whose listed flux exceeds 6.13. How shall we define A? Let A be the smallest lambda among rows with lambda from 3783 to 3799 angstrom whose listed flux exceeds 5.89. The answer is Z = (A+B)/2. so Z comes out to 3777.0 angstrom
